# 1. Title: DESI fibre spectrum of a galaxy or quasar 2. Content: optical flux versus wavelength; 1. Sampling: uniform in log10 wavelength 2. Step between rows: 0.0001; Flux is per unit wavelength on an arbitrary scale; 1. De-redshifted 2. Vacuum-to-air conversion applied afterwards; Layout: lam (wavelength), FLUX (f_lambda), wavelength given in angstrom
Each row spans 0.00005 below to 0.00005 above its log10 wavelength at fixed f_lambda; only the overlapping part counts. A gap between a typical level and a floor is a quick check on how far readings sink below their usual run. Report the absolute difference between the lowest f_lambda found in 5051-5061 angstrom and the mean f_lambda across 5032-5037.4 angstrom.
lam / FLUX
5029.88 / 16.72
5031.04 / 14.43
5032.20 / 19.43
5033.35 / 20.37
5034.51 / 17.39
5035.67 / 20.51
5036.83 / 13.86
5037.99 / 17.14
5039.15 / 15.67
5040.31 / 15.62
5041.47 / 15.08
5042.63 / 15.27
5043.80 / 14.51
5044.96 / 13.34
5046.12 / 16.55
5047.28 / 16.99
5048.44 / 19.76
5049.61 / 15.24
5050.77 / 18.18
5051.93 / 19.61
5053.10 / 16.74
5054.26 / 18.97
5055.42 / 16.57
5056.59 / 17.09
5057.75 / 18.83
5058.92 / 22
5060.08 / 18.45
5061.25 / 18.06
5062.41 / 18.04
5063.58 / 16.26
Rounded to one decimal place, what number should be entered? 1.7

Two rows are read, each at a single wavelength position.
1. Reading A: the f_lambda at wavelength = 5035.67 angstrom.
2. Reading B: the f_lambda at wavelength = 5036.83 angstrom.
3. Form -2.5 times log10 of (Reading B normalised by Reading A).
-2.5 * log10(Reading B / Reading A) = 0.43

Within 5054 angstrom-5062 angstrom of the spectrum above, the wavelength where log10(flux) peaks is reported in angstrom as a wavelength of 5058.92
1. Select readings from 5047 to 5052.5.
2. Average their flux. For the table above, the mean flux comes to 18.0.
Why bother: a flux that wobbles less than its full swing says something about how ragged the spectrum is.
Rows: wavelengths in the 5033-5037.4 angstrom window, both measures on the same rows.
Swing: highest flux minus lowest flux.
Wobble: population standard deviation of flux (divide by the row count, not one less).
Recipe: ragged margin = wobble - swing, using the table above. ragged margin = -3.9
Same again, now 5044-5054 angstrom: -4.4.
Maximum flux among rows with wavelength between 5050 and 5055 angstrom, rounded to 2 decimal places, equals 19.61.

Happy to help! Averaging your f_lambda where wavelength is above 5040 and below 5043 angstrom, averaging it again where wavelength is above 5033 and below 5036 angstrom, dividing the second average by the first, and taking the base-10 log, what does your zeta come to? 0.10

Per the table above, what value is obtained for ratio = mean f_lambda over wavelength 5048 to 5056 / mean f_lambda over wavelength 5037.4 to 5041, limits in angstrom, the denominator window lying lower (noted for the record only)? 1.11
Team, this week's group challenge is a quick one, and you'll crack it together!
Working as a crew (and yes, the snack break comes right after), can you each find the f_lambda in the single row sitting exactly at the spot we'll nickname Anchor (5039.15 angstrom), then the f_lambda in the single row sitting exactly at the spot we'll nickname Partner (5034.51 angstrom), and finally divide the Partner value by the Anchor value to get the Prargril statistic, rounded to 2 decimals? 1.11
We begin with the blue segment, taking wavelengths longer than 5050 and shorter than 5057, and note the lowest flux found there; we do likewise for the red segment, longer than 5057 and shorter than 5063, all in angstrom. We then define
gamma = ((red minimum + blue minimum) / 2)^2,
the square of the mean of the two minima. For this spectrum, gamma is 299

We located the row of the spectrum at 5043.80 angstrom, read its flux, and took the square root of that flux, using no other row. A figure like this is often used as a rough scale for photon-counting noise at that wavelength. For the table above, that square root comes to 3.81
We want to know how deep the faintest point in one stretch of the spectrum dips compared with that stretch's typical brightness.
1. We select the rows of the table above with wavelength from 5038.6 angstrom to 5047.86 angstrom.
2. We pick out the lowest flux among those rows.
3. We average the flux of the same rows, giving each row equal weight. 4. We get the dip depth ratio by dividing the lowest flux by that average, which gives 0.867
